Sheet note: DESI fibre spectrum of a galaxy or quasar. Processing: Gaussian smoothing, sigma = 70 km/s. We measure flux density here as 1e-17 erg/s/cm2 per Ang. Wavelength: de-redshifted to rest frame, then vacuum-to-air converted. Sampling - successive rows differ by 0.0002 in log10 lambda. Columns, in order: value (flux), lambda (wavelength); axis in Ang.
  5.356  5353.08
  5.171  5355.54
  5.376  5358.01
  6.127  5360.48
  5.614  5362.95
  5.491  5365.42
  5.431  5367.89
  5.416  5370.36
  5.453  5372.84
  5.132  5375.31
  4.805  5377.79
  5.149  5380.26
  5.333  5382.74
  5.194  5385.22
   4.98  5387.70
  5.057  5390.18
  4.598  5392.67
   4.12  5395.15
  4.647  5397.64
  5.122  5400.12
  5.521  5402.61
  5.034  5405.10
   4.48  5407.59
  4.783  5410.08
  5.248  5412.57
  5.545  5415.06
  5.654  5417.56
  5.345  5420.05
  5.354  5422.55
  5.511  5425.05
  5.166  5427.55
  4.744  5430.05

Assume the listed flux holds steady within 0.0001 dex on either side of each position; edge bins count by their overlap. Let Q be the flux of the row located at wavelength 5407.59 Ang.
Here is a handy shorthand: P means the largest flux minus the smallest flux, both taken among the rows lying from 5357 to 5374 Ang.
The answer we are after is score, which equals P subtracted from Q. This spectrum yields 3.7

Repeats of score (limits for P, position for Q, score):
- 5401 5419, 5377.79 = 3.6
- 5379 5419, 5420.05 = 3.8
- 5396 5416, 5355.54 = 4.1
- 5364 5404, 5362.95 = 4.2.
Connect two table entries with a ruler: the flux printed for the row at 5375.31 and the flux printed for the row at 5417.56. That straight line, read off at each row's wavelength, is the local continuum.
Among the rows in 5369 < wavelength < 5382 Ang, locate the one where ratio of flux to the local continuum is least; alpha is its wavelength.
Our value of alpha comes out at 5377.79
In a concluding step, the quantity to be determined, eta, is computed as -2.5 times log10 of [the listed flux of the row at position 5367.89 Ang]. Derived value -1.84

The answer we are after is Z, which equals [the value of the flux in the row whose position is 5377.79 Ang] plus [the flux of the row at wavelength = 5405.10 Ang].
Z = 9.8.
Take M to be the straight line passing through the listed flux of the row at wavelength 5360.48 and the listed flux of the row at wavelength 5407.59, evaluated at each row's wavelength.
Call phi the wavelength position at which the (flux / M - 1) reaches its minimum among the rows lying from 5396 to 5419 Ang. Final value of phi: 5397.64 Ang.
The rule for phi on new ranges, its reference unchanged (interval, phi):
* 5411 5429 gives 5412.57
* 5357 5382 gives 5358.01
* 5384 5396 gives 5395.15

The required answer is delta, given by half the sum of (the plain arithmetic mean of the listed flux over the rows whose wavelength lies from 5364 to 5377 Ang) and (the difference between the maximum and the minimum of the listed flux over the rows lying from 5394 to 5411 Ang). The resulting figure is 3.39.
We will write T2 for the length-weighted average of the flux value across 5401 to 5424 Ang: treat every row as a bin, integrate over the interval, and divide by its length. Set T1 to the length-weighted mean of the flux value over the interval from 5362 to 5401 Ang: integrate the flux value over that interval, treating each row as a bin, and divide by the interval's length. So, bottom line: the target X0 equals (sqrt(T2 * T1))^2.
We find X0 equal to 26.6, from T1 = 5.09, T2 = 5.22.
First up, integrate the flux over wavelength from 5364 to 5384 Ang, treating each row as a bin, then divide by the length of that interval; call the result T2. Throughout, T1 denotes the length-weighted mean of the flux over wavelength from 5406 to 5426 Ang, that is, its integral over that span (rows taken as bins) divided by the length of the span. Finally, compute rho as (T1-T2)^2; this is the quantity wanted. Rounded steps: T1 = 5.23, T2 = 5.28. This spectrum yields 0.00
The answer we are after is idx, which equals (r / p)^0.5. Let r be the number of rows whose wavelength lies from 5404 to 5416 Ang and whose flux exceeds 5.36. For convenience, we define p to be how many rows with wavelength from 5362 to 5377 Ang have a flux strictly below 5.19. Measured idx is 1.0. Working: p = 1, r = 1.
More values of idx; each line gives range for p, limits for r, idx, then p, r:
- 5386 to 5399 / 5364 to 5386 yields 0.9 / 5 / 4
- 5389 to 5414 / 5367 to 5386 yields 0.6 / 8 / 3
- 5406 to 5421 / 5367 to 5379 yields 1.2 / 2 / 3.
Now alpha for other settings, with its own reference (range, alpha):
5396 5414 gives 5407.59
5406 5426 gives 5407.59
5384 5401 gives 5395.15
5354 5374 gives 5355.54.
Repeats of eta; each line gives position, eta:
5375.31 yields -1.78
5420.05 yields -1.82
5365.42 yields -1.85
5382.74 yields -1.82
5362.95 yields -1.87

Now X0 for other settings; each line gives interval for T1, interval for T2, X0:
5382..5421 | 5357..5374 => 28.0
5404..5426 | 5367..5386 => 27.3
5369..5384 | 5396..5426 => 27.0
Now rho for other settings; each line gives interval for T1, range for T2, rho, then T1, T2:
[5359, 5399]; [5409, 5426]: 0.04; 5.16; 5.35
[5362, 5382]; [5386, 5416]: 0.15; 5.31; 4.93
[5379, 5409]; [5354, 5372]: 0.33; 4.94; 5.51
